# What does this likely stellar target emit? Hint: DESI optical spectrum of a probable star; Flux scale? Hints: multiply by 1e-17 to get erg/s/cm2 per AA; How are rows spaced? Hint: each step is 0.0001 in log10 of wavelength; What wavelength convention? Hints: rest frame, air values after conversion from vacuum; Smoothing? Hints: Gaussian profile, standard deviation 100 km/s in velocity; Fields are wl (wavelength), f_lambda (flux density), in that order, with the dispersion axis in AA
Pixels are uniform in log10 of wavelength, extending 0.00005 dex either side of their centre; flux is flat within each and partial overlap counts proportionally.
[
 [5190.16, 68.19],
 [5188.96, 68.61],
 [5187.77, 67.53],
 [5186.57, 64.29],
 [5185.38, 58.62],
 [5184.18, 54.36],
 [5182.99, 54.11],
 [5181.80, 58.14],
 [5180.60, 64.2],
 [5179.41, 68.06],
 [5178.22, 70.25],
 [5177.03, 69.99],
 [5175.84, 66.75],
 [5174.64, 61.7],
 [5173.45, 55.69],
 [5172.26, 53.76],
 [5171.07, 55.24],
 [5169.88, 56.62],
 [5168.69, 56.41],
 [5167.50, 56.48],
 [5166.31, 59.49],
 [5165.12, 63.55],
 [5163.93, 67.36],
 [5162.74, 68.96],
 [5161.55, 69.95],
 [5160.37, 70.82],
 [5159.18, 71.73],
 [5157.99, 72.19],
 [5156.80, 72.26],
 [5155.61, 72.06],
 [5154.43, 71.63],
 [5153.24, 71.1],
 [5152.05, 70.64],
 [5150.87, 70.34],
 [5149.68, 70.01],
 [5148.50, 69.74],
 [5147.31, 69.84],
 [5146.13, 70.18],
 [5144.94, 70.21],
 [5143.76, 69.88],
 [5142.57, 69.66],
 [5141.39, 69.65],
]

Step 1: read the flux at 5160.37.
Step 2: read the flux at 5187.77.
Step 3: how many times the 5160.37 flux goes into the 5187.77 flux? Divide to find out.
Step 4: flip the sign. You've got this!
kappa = -0.95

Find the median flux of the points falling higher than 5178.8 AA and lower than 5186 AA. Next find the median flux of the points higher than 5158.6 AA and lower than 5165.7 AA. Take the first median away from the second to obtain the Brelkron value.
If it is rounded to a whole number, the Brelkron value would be 11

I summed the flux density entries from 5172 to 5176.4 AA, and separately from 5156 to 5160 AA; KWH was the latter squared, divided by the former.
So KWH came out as 196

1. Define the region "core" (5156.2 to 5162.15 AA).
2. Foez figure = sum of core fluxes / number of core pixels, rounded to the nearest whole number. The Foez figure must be 71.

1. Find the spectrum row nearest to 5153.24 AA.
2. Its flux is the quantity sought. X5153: 71.1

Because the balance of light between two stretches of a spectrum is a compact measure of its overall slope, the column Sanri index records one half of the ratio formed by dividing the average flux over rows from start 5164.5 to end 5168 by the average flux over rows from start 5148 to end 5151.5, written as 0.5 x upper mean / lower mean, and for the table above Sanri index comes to 0.427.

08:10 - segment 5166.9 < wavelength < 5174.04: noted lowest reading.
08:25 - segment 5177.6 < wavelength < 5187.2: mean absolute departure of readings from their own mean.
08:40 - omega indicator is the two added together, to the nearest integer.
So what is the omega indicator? 59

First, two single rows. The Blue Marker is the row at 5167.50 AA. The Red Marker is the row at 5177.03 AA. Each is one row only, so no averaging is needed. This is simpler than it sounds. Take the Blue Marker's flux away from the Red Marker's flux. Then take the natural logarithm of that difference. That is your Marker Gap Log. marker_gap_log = 2.6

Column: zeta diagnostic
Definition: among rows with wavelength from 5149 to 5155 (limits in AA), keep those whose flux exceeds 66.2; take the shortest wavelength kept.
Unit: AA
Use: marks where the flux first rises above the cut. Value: 5149.68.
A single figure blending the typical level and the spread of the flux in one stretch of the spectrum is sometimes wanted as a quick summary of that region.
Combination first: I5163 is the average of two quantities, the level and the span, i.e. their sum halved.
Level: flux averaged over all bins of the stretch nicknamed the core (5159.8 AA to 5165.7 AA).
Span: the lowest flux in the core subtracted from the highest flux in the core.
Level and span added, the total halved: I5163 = 37.7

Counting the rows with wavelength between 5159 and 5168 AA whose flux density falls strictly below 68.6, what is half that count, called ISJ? 2.0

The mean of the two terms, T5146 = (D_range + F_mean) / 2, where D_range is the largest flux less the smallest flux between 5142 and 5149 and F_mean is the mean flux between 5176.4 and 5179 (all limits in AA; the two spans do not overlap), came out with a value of 35.3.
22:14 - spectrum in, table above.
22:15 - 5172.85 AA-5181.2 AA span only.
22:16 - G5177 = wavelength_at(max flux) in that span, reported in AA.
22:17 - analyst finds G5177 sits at 5178.22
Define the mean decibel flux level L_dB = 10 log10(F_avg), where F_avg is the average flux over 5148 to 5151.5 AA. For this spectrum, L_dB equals 18.5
